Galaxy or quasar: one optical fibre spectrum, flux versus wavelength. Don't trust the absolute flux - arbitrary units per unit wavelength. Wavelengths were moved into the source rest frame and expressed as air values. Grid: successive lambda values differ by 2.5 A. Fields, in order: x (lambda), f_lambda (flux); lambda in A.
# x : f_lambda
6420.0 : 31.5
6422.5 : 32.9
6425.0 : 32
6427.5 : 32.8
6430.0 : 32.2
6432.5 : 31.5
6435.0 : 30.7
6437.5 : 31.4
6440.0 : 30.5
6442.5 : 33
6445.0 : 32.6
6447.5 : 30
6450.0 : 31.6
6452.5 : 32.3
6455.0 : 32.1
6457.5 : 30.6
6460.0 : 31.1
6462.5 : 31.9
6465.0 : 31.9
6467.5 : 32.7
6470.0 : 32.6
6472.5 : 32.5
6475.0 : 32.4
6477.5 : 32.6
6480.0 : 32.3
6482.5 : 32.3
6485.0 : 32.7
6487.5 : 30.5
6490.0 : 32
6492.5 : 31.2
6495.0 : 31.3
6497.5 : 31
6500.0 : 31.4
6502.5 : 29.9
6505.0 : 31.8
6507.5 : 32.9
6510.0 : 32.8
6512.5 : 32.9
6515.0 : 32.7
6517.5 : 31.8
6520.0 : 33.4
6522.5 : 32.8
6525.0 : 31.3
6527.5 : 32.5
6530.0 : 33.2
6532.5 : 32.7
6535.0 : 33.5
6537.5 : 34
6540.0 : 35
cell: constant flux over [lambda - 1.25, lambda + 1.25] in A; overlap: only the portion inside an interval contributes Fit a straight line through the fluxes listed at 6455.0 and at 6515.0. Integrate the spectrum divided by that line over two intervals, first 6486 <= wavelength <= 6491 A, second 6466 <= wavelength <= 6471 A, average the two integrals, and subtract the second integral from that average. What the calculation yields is -0.12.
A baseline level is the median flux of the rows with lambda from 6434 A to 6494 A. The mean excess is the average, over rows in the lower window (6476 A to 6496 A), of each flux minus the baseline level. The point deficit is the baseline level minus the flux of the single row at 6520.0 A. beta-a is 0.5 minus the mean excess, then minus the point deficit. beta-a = 2.0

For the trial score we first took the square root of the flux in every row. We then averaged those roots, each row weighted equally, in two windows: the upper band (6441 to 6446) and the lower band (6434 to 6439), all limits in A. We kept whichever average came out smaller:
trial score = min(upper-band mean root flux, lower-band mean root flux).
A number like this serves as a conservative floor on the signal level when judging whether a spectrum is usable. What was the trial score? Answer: 5.57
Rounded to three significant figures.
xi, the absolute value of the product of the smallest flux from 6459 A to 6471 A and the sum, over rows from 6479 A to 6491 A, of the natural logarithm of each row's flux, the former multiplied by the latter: 539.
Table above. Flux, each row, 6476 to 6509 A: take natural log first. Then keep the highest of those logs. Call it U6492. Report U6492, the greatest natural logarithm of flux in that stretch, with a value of 3.493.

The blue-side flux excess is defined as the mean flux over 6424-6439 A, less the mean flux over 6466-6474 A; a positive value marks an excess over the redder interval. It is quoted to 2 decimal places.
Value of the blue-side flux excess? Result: -0.83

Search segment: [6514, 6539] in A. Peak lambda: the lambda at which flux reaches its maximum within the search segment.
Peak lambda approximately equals 6537.5 A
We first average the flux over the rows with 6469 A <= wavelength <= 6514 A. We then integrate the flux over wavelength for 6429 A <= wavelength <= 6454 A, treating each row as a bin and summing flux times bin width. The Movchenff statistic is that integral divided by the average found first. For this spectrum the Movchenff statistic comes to 25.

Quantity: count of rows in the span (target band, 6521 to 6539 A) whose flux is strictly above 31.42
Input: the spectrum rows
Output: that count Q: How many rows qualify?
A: 6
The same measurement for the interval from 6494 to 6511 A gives 3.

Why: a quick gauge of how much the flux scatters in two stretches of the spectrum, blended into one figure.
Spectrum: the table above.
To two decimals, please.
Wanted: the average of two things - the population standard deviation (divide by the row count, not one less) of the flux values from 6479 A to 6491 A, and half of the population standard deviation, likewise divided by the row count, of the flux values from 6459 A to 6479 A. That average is 0.51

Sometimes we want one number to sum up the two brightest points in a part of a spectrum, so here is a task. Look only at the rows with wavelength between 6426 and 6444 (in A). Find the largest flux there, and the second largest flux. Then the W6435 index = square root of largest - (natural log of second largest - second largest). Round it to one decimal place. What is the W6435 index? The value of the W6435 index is 35.1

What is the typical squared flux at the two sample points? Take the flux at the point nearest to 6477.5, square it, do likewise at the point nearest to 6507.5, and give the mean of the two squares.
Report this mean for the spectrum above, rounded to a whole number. 1073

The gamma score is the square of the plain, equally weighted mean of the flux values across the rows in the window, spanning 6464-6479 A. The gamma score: 1053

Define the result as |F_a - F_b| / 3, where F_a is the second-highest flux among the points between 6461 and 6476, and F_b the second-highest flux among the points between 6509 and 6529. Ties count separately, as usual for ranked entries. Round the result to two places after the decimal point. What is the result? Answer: 0.10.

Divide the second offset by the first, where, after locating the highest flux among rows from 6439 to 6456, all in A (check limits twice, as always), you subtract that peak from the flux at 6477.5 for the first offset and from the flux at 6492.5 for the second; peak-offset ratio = 4.50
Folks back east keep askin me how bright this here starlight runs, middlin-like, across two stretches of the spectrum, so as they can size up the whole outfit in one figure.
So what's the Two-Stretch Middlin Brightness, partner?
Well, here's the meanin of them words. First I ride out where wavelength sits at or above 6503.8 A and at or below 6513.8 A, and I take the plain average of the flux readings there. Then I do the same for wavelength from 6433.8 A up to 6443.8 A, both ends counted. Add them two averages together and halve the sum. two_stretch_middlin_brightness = 32.0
